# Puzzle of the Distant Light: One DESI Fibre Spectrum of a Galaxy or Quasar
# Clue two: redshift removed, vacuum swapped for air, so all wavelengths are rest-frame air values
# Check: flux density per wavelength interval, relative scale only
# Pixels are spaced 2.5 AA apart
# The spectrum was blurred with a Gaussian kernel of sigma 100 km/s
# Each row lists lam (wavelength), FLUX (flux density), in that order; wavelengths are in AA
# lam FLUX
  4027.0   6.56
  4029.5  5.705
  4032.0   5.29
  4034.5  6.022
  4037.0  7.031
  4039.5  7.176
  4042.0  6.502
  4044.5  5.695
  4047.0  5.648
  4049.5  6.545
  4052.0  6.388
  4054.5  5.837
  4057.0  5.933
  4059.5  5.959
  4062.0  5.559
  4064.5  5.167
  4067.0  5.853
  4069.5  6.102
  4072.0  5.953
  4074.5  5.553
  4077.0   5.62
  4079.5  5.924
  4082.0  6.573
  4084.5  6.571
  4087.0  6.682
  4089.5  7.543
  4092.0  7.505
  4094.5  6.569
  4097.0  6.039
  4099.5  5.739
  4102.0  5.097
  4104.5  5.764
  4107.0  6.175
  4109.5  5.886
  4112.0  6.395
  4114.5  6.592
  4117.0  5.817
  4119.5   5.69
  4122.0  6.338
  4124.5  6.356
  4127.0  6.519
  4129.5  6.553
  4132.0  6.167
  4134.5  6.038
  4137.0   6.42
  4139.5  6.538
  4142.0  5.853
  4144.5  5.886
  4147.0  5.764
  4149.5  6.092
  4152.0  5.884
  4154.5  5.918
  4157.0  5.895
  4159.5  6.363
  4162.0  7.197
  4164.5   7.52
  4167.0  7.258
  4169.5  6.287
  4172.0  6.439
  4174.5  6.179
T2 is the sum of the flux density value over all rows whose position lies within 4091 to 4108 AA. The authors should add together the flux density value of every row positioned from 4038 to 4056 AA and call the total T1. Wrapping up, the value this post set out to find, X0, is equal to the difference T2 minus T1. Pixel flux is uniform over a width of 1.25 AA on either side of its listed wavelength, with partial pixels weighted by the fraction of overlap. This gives -1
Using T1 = 43.8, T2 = 42.9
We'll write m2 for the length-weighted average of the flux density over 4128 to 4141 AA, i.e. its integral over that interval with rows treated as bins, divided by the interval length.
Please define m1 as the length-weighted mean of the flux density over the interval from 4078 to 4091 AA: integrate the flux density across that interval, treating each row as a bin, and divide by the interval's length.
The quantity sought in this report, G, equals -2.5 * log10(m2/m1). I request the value 0.05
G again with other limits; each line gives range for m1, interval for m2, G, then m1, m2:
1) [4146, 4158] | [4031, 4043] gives -0.09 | 5.91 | 6.43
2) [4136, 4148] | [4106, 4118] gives -0.02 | 6.09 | 6.18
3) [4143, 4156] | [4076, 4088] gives -0.07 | 5.91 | 6.28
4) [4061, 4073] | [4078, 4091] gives -0.16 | 5.73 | 6.65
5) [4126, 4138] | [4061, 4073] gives 0.11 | 6.33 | 5.73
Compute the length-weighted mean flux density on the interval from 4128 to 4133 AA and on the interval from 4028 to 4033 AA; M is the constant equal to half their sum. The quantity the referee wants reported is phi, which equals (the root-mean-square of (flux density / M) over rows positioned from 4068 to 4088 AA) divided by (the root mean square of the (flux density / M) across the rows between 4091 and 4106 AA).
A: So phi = 0.995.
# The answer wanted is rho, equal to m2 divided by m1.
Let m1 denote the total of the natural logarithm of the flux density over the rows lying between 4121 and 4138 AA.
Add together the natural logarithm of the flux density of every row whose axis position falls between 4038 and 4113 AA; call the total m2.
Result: 4.20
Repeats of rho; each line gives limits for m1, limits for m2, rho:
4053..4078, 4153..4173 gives 0.86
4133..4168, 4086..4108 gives 0.64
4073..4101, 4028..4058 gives 1.07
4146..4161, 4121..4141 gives 1.38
